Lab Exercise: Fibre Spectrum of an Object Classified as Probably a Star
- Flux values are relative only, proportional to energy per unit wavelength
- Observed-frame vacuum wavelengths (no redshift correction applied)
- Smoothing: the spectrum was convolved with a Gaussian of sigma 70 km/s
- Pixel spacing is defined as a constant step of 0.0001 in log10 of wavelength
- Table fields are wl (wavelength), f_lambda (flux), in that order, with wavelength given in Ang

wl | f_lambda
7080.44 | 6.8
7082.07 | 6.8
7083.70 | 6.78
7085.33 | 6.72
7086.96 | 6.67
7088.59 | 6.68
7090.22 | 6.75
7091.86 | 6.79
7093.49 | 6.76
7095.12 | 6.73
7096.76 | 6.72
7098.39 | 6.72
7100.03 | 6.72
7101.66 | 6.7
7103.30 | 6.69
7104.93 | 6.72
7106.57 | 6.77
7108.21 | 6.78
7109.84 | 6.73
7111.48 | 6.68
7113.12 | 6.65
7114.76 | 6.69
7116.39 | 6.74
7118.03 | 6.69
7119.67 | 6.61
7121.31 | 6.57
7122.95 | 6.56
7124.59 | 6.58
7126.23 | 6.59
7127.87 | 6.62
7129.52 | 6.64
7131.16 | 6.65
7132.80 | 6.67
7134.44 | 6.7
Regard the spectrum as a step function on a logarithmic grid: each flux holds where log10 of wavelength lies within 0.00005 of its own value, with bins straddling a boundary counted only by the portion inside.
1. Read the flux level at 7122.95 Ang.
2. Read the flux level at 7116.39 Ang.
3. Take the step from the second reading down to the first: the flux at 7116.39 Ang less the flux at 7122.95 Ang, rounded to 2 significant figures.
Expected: 0.18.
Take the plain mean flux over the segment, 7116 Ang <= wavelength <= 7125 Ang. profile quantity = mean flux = 6.62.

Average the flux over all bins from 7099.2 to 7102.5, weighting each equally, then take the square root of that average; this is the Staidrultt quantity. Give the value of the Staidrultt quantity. 2.59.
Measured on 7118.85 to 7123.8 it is 2.57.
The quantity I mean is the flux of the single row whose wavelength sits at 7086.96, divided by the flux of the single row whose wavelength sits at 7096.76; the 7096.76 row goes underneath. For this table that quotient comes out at 0.99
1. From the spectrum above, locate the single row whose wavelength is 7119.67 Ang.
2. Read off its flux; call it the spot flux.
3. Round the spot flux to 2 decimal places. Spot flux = 6.61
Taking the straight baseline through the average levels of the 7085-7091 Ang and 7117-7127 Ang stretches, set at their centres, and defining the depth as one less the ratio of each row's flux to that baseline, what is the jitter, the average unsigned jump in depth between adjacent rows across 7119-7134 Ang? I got 0.0034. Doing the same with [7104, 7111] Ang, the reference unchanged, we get 0.0058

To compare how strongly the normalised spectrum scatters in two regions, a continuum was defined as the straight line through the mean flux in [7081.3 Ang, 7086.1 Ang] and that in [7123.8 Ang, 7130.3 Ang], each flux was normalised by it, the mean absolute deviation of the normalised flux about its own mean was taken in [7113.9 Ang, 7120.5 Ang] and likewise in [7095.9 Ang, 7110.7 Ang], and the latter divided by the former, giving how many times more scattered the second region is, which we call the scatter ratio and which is 1.0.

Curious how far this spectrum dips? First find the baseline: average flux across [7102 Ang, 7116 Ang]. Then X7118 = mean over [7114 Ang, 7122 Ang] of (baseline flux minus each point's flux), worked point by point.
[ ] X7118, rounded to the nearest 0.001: 0.054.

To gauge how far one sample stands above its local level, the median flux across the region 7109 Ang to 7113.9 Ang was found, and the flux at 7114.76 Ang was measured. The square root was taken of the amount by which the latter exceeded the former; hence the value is 0.100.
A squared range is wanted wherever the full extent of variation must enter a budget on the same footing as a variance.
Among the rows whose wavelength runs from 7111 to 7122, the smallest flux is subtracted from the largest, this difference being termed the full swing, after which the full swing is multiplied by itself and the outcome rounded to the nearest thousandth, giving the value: 0.029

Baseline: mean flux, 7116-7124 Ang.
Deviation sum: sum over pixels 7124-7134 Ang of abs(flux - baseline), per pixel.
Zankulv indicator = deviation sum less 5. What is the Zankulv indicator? -4.83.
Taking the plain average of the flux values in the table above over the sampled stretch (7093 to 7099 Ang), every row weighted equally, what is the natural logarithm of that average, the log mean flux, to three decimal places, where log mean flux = 1.907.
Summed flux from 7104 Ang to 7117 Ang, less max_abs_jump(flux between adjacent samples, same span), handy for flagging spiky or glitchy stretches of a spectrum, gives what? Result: 54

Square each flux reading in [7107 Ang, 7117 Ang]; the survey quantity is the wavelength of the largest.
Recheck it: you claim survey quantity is 7108.21 Ang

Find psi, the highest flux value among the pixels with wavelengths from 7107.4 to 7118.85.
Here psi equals 6.78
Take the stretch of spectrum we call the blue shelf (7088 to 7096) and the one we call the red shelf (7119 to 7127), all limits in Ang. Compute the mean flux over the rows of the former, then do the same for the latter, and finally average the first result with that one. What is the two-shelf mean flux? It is 6.66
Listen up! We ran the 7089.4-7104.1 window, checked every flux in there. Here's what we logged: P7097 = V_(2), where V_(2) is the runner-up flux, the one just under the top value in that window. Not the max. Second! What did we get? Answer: 6.76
